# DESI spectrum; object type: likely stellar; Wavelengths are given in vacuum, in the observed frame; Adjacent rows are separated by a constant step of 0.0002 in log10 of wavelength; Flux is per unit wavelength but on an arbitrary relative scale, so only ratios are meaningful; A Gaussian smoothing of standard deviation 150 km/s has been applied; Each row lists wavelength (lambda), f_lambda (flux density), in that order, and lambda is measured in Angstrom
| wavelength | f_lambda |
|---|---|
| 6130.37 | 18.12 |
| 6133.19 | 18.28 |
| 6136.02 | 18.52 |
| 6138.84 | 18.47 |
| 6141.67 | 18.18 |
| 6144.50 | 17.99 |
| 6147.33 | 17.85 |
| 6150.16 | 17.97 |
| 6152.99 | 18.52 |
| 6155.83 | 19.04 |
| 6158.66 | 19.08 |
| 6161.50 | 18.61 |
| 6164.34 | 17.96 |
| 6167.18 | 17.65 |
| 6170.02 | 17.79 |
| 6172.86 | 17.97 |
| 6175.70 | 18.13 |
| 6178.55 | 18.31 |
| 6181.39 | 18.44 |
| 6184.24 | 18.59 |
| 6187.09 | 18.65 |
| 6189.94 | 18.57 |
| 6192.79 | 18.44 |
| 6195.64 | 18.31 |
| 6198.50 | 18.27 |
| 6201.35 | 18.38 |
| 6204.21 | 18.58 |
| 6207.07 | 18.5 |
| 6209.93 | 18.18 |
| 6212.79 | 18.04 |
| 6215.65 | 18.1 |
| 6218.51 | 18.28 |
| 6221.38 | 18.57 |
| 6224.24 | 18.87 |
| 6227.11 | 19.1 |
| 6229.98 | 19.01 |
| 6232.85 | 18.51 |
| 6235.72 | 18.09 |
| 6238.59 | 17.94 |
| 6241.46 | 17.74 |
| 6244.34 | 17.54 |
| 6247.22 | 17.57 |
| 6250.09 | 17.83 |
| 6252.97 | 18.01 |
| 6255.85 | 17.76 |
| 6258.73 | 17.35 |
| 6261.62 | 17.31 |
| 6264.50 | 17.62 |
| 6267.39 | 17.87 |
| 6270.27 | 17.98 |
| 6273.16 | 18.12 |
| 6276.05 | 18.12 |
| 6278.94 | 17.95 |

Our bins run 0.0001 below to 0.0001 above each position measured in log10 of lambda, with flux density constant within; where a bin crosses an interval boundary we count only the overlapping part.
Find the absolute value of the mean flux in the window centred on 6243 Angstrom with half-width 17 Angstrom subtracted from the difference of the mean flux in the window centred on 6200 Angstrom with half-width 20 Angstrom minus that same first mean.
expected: 17.69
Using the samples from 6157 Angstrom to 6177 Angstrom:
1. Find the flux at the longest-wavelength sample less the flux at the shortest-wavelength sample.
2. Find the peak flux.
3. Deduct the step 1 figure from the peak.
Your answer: 20.0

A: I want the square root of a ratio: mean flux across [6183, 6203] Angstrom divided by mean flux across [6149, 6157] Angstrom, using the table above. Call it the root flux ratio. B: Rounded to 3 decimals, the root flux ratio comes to 0.999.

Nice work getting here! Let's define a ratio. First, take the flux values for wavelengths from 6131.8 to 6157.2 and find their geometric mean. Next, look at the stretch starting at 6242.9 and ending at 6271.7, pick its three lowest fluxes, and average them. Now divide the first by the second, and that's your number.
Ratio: 1.05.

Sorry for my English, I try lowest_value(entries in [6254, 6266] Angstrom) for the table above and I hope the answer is 17.31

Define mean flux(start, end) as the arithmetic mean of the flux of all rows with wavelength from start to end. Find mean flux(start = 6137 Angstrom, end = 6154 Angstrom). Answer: 18.2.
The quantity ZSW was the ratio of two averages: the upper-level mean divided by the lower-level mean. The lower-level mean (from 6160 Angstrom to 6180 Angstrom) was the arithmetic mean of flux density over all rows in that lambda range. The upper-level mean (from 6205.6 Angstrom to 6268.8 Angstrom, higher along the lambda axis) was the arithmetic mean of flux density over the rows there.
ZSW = 1.00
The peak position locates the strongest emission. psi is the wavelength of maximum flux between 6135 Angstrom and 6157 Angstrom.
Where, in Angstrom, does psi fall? 6155.83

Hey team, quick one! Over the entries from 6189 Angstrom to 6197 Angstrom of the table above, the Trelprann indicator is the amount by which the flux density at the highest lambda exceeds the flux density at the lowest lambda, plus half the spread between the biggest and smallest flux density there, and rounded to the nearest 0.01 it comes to -0.13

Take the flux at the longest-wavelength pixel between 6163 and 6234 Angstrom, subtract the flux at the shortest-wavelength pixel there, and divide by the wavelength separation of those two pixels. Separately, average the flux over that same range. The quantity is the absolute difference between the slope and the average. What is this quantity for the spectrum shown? 18.4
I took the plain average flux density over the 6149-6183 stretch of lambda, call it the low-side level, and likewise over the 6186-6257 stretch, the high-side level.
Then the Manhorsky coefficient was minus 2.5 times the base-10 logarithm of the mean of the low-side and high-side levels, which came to -3.16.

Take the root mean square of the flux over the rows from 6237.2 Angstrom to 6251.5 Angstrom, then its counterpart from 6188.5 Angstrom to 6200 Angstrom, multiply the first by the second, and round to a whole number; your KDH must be 326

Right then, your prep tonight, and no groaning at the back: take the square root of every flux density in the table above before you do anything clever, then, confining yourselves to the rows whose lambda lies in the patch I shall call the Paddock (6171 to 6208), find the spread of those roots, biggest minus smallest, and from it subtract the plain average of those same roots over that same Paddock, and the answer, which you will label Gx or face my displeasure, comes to -4.21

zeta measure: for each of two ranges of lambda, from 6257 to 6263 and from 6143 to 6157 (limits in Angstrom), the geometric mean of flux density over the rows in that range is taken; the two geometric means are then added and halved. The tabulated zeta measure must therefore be 17.8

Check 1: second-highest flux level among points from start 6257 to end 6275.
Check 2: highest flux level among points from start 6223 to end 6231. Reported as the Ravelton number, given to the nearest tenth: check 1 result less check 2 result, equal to -1.1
